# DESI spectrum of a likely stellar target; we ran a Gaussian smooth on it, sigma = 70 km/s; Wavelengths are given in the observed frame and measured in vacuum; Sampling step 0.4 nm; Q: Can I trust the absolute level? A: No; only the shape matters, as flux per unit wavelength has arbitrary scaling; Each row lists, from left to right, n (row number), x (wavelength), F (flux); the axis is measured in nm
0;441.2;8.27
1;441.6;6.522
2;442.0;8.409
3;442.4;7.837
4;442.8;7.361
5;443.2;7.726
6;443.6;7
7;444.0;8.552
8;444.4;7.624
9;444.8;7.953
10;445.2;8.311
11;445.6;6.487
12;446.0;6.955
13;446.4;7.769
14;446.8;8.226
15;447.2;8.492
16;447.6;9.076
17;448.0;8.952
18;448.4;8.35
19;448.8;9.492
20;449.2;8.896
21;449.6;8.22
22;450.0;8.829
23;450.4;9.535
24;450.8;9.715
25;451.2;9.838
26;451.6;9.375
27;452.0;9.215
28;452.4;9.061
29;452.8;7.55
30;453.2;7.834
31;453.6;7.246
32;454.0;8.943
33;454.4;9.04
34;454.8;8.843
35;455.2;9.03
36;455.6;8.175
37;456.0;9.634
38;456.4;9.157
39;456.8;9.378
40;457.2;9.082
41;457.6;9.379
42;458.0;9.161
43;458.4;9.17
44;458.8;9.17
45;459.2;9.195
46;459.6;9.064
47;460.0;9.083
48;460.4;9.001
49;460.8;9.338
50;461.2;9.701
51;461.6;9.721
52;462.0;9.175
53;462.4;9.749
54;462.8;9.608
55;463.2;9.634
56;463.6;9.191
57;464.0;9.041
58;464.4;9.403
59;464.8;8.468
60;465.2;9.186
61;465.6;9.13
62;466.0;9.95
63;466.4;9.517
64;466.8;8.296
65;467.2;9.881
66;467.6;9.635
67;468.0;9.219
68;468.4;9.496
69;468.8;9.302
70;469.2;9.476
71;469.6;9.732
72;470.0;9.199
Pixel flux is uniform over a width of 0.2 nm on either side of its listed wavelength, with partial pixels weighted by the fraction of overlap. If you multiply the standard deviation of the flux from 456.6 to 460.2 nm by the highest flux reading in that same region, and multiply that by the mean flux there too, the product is 10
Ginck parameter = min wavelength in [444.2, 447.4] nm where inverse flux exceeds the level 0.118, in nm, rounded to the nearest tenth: 444.4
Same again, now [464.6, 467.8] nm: 464.8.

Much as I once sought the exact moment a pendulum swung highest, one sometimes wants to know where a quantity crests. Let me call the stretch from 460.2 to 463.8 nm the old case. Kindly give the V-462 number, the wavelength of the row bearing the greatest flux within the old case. 462.4 nm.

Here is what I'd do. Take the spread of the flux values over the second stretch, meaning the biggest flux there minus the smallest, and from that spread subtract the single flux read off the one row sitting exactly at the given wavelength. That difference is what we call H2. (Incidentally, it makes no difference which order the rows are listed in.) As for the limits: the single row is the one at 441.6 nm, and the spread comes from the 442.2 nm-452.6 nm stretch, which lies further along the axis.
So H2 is -3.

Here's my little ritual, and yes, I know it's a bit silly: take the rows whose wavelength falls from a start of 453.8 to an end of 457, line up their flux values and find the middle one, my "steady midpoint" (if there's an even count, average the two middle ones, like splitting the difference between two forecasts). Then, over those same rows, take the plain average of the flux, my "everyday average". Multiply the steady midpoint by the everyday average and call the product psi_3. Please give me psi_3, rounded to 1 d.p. 81.5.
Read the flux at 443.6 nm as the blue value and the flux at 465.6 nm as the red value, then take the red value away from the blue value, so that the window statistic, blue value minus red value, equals -2.1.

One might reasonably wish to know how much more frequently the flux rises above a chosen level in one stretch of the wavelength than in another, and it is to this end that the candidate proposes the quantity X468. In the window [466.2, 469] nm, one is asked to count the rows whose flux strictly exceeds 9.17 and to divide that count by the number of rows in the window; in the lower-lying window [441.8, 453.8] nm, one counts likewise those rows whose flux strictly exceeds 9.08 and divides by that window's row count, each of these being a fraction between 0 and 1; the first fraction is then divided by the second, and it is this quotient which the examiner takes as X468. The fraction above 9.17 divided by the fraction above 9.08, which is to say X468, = 4.3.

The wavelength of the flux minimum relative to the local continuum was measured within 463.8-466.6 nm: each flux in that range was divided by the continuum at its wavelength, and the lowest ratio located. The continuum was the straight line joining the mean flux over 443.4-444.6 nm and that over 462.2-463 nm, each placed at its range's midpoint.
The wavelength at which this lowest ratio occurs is 464.8 nm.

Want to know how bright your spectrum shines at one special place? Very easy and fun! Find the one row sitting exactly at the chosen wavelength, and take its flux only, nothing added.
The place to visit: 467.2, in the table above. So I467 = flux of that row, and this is 9.881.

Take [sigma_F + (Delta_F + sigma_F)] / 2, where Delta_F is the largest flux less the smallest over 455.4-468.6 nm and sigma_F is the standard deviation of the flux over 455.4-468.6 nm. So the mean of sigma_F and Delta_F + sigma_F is 1.29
